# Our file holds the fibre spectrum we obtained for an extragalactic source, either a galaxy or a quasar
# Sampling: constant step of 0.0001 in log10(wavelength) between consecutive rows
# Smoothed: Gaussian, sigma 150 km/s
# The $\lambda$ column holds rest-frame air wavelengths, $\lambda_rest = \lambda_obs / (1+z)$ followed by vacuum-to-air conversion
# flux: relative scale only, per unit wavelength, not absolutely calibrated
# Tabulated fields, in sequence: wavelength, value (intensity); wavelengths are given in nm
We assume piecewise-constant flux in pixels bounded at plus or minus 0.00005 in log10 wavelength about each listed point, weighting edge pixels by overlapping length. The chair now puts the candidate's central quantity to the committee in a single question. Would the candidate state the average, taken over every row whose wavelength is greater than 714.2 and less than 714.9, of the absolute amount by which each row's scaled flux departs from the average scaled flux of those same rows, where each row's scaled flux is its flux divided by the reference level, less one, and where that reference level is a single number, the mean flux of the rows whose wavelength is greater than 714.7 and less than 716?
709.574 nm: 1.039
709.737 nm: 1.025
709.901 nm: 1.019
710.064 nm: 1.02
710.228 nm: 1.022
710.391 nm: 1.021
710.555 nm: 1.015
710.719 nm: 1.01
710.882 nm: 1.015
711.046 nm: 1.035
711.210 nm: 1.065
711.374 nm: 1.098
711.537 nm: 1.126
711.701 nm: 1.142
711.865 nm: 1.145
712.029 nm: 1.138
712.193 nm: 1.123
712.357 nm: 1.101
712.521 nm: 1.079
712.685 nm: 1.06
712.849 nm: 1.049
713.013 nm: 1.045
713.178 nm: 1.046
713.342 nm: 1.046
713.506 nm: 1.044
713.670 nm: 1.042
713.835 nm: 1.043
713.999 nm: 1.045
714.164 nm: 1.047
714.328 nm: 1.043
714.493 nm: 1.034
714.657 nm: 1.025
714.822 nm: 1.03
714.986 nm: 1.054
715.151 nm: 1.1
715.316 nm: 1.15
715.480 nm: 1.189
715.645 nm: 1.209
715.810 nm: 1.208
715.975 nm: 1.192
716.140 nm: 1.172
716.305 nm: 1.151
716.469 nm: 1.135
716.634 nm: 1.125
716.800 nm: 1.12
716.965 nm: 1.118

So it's 0.005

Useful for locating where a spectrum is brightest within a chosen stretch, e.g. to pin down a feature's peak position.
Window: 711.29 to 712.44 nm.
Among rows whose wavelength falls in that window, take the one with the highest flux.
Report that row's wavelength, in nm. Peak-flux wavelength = 711.865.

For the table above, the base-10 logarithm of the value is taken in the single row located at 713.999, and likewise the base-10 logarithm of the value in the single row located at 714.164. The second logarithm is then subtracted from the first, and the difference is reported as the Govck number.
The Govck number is 0.00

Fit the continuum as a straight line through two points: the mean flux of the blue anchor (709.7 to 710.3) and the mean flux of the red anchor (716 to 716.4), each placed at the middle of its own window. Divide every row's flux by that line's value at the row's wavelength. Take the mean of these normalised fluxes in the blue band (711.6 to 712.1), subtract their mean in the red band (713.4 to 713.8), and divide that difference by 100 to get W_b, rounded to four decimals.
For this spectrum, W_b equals 0.0013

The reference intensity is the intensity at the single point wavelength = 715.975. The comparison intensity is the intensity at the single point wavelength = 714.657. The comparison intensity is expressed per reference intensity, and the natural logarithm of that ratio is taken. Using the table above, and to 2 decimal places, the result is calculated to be -0.15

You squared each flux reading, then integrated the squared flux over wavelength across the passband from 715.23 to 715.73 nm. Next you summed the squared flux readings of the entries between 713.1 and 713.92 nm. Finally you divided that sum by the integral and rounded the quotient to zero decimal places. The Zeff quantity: 8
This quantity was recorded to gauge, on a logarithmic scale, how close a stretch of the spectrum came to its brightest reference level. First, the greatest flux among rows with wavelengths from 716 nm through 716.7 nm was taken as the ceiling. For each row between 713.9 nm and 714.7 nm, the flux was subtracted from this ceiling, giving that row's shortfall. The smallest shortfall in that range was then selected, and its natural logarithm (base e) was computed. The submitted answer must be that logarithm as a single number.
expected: -2.08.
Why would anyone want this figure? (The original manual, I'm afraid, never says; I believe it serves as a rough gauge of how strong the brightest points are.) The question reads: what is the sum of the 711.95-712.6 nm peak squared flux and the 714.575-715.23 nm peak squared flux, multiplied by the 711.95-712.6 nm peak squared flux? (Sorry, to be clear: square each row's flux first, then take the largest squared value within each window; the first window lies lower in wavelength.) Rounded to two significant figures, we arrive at 3.2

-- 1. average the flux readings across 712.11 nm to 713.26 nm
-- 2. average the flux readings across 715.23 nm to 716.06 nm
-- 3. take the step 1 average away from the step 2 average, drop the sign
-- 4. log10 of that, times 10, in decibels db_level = -9.3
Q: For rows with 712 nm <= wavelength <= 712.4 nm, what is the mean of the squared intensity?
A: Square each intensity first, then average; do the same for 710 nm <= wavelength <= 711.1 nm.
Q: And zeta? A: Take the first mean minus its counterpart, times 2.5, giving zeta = 0.54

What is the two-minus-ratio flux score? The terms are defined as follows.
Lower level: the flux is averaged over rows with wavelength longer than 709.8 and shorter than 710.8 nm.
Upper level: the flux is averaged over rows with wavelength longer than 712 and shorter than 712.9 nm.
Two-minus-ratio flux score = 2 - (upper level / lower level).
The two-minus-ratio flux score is 0.93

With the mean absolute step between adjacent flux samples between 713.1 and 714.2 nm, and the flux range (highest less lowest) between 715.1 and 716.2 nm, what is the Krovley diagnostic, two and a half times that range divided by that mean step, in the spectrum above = 182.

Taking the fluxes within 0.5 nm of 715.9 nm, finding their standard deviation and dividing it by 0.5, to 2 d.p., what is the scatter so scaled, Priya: 0.04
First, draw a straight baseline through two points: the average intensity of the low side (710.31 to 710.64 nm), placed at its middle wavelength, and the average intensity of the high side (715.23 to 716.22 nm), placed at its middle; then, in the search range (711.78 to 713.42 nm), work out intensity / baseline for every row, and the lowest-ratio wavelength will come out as 713.342 nm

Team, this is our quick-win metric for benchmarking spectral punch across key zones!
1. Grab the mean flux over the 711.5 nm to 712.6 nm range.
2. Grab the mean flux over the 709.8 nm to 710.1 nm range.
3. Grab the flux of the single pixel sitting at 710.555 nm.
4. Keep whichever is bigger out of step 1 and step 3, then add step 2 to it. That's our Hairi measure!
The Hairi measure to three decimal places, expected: 2.141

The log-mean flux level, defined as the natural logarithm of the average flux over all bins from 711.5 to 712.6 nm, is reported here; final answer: 0.115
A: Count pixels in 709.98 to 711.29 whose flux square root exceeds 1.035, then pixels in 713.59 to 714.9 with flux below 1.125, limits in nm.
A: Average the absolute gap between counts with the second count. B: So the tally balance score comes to 8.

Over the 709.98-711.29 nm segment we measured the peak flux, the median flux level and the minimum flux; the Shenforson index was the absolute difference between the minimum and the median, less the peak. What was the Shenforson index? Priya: -1.05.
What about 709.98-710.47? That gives -1.02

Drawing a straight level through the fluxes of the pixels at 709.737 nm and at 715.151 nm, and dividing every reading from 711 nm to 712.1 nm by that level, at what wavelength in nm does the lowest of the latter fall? 711.046 nm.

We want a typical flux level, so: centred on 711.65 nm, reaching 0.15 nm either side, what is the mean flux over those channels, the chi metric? 1.13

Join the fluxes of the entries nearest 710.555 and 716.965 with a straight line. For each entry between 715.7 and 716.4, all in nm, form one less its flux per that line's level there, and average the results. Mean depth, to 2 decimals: -0.07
